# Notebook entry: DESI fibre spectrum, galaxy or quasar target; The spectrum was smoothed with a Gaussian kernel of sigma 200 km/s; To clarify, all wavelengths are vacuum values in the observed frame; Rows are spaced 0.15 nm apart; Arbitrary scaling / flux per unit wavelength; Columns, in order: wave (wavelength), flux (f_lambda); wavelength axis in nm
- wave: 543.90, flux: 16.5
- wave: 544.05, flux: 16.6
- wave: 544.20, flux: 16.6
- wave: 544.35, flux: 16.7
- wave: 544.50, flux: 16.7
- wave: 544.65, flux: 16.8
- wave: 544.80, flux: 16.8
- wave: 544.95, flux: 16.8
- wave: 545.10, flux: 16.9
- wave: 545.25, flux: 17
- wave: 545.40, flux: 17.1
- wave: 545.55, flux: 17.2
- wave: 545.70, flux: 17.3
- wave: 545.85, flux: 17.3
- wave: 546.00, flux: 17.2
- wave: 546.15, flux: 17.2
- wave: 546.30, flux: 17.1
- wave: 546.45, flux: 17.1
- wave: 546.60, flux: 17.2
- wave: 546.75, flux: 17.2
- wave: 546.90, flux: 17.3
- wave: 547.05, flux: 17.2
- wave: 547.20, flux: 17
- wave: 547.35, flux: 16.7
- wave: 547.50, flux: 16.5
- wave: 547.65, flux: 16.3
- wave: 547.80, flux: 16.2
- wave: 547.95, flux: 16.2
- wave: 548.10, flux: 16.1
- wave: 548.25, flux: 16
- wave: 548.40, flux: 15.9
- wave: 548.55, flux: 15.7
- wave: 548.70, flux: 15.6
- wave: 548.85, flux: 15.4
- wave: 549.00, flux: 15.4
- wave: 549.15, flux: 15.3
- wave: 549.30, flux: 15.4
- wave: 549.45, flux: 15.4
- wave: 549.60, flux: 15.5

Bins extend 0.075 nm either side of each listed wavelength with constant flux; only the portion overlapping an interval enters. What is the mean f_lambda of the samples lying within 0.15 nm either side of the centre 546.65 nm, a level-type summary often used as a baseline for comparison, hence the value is 17.2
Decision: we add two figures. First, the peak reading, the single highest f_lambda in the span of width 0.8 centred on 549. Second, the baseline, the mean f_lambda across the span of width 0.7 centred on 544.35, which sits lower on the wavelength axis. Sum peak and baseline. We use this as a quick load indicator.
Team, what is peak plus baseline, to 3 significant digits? 32.3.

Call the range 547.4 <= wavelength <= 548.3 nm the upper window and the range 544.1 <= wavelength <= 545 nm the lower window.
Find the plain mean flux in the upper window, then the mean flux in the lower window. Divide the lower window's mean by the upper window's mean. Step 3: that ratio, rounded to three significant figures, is 1.03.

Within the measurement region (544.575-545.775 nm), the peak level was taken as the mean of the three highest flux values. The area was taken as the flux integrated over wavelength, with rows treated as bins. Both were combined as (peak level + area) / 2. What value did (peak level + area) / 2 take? 18.8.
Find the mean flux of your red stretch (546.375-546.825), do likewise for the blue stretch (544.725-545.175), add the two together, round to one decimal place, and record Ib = 34.0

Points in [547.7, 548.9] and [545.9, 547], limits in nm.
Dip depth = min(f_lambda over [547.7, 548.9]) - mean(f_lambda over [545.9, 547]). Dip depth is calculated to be -1.8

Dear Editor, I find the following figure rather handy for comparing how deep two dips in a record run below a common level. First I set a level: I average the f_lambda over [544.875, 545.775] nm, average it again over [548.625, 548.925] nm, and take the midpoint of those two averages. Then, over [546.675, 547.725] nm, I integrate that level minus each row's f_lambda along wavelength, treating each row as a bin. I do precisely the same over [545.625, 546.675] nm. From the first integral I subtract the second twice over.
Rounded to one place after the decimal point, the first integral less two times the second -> 1.3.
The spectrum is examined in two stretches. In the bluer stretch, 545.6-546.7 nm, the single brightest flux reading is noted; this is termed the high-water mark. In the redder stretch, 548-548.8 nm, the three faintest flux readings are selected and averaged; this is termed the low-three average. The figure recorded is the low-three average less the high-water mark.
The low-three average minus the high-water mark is -1.57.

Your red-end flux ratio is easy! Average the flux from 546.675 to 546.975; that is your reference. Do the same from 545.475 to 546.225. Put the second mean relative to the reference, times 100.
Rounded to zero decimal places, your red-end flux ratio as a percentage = 100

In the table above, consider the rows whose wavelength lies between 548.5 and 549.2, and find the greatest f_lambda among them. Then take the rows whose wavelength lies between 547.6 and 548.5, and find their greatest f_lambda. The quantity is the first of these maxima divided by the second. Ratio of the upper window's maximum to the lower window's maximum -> 0.96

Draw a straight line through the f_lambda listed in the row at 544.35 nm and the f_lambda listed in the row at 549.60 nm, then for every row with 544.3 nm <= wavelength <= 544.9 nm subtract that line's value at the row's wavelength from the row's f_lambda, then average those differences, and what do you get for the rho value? 0.1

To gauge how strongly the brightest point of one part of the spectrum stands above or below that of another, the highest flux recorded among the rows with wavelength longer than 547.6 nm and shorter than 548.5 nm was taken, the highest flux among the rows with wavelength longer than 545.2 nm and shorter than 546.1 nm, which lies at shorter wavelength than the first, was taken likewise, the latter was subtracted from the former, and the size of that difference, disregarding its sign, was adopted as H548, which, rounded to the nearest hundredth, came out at 1.00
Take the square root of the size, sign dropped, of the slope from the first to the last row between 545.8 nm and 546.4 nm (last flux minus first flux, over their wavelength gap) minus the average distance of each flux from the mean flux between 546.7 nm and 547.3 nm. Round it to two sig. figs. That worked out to 0.73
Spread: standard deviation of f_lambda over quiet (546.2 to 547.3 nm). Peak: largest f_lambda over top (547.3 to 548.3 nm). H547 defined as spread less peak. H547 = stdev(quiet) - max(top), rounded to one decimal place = -16.6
